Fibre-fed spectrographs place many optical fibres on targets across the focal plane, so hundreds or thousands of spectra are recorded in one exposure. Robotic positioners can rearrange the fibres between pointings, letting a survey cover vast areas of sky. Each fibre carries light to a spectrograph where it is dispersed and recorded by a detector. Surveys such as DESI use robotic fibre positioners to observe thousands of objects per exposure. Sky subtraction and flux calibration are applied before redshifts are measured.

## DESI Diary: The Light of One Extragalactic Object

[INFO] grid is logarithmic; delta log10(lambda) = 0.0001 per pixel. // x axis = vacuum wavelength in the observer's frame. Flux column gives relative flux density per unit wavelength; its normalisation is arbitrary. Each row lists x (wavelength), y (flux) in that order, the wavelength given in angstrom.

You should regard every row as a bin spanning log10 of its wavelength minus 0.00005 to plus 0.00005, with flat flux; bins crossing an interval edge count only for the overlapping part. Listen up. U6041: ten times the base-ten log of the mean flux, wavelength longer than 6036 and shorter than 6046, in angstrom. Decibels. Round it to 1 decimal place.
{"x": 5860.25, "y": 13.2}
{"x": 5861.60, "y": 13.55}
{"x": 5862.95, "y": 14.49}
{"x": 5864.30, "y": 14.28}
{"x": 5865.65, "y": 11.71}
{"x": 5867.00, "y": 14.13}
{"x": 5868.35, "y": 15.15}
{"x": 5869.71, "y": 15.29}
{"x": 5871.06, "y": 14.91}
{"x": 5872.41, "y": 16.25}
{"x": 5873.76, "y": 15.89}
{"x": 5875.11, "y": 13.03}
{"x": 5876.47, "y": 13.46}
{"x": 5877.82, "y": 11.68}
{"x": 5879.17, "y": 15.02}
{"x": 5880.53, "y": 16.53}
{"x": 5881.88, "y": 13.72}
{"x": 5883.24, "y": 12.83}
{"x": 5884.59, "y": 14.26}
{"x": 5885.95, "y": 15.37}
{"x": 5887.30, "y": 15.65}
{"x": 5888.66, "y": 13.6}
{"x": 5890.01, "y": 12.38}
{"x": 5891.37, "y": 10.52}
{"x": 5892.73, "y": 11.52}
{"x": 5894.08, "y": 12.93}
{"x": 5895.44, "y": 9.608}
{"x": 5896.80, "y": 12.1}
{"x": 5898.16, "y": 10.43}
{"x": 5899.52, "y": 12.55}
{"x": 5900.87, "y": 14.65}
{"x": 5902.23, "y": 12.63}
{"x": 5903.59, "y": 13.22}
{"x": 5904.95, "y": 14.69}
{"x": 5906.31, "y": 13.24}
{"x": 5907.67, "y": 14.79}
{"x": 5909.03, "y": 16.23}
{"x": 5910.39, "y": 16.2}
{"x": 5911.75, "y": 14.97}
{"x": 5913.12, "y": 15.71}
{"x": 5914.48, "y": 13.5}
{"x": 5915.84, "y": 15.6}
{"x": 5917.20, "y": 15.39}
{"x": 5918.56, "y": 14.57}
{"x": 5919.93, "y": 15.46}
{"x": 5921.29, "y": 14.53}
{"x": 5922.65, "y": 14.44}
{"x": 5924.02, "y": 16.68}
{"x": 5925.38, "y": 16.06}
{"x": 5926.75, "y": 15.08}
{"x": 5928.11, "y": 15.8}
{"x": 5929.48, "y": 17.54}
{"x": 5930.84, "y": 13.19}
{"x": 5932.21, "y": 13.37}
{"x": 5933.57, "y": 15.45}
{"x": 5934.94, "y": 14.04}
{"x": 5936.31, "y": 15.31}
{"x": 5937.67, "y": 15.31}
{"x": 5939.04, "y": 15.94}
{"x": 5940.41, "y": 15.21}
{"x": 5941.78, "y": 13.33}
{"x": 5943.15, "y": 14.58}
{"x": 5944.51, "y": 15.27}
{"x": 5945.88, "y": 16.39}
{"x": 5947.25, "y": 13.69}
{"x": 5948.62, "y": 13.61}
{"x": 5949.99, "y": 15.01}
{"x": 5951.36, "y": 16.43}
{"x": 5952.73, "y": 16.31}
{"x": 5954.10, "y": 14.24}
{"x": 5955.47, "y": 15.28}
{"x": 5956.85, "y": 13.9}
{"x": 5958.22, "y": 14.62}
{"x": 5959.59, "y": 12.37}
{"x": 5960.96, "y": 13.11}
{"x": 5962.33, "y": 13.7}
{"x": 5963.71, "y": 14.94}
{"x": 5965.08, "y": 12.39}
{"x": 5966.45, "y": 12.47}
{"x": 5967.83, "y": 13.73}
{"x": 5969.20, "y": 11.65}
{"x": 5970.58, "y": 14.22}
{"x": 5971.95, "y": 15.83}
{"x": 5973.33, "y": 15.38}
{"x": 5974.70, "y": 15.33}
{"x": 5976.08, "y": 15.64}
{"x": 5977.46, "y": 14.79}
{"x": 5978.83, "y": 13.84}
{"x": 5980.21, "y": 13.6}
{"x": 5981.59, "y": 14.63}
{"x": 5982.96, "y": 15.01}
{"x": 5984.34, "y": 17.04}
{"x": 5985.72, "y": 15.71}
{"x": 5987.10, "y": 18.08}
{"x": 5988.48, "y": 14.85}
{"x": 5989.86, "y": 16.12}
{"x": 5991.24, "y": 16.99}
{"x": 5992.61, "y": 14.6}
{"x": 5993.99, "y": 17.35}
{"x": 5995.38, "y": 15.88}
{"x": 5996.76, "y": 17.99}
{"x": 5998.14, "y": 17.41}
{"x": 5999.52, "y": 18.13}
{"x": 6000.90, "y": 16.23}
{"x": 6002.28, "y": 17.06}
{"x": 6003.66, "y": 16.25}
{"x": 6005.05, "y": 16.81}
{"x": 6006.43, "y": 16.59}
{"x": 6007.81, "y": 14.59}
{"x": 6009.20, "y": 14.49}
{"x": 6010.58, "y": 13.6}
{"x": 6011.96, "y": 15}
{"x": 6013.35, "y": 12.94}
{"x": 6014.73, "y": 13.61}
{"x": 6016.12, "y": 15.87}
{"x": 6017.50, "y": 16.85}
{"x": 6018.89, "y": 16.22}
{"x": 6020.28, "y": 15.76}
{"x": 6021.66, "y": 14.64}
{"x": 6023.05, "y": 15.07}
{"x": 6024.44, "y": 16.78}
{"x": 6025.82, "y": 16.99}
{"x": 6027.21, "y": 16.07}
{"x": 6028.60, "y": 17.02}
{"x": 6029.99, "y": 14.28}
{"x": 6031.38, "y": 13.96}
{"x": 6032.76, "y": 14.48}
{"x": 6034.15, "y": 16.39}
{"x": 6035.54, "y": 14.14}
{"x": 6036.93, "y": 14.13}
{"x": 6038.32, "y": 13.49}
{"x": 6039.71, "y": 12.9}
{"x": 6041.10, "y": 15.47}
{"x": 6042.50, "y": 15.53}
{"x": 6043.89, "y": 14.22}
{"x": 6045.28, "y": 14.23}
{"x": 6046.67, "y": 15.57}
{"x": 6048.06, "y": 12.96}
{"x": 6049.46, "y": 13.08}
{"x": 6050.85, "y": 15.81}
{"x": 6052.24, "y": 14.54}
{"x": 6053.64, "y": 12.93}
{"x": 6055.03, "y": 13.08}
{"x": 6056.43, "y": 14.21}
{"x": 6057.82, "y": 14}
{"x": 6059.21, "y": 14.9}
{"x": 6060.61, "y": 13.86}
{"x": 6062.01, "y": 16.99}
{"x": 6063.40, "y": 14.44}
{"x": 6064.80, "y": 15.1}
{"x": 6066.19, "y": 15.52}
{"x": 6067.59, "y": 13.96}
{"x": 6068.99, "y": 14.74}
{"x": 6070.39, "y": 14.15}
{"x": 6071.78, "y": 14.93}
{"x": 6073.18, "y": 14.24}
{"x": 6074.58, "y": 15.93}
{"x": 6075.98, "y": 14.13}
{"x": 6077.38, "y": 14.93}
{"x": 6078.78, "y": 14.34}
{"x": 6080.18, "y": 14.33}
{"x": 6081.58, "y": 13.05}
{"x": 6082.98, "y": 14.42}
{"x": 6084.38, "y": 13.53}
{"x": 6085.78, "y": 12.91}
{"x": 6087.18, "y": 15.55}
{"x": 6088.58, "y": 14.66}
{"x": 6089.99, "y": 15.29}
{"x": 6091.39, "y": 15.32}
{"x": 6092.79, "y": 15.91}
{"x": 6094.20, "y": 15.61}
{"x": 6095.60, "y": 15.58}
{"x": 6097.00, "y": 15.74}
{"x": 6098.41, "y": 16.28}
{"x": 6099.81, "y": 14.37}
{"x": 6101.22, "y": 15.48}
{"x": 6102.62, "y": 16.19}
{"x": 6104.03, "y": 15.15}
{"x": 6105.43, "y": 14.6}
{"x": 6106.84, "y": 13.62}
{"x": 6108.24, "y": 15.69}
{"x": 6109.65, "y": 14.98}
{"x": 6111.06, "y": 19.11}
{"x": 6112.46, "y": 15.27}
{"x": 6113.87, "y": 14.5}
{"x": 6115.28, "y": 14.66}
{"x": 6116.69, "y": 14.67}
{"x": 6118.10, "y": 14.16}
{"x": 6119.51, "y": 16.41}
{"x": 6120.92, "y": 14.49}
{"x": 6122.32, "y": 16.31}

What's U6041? 11.5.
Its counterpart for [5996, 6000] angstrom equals 12.5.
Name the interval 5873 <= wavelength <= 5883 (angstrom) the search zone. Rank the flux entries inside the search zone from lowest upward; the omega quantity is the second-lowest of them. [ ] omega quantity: 13.03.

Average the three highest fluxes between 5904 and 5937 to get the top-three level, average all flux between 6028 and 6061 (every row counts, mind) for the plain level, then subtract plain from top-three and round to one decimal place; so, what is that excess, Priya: 2.4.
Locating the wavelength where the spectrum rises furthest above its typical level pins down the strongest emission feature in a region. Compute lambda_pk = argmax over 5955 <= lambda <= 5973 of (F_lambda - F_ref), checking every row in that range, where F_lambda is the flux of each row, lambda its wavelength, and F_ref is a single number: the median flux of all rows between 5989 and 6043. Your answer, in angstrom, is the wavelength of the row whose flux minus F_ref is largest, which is 5971.95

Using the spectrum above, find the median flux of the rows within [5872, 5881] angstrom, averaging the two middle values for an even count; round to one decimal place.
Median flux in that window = 15.0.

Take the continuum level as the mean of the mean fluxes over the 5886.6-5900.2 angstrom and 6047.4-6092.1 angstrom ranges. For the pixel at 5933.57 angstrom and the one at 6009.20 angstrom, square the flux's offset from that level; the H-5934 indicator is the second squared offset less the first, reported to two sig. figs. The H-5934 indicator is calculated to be -3.2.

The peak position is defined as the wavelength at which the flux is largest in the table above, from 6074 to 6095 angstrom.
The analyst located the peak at 6074.58 angstrom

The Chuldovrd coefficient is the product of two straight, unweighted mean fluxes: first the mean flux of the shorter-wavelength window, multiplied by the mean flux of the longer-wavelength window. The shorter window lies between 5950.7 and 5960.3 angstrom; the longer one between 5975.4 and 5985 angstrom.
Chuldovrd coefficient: 220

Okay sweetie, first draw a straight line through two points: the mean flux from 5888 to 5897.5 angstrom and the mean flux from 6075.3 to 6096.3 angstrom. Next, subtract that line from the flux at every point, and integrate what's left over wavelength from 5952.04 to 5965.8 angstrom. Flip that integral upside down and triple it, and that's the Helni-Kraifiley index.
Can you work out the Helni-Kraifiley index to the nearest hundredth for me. 0.17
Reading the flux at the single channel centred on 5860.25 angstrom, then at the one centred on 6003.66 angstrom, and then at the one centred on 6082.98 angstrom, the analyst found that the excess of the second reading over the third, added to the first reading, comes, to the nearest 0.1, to 15.0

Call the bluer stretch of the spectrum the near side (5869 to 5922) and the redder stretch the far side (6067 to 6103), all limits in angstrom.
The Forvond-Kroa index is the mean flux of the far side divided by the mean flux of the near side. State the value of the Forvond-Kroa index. 1.06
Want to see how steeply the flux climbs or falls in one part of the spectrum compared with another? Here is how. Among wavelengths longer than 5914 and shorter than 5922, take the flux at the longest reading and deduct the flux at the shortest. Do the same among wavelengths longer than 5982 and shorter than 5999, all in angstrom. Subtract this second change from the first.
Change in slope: -1.4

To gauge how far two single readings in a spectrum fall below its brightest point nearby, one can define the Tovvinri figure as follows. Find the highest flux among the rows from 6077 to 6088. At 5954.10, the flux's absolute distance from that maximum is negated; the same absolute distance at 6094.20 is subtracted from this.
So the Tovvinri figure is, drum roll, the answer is -1.4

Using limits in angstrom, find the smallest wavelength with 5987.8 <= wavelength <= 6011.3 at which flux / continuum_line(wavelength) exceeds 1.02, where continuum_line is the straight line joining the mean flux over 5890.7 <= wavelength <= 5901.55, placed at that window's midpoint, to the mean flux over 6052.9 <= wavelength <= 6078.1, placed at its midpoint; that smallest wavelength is 5988.48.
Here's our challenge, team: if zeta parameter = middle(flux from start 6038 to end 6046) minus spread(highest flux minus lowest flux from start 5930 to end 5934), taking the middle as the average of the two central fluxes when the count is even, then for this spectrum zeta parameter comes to 12.0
